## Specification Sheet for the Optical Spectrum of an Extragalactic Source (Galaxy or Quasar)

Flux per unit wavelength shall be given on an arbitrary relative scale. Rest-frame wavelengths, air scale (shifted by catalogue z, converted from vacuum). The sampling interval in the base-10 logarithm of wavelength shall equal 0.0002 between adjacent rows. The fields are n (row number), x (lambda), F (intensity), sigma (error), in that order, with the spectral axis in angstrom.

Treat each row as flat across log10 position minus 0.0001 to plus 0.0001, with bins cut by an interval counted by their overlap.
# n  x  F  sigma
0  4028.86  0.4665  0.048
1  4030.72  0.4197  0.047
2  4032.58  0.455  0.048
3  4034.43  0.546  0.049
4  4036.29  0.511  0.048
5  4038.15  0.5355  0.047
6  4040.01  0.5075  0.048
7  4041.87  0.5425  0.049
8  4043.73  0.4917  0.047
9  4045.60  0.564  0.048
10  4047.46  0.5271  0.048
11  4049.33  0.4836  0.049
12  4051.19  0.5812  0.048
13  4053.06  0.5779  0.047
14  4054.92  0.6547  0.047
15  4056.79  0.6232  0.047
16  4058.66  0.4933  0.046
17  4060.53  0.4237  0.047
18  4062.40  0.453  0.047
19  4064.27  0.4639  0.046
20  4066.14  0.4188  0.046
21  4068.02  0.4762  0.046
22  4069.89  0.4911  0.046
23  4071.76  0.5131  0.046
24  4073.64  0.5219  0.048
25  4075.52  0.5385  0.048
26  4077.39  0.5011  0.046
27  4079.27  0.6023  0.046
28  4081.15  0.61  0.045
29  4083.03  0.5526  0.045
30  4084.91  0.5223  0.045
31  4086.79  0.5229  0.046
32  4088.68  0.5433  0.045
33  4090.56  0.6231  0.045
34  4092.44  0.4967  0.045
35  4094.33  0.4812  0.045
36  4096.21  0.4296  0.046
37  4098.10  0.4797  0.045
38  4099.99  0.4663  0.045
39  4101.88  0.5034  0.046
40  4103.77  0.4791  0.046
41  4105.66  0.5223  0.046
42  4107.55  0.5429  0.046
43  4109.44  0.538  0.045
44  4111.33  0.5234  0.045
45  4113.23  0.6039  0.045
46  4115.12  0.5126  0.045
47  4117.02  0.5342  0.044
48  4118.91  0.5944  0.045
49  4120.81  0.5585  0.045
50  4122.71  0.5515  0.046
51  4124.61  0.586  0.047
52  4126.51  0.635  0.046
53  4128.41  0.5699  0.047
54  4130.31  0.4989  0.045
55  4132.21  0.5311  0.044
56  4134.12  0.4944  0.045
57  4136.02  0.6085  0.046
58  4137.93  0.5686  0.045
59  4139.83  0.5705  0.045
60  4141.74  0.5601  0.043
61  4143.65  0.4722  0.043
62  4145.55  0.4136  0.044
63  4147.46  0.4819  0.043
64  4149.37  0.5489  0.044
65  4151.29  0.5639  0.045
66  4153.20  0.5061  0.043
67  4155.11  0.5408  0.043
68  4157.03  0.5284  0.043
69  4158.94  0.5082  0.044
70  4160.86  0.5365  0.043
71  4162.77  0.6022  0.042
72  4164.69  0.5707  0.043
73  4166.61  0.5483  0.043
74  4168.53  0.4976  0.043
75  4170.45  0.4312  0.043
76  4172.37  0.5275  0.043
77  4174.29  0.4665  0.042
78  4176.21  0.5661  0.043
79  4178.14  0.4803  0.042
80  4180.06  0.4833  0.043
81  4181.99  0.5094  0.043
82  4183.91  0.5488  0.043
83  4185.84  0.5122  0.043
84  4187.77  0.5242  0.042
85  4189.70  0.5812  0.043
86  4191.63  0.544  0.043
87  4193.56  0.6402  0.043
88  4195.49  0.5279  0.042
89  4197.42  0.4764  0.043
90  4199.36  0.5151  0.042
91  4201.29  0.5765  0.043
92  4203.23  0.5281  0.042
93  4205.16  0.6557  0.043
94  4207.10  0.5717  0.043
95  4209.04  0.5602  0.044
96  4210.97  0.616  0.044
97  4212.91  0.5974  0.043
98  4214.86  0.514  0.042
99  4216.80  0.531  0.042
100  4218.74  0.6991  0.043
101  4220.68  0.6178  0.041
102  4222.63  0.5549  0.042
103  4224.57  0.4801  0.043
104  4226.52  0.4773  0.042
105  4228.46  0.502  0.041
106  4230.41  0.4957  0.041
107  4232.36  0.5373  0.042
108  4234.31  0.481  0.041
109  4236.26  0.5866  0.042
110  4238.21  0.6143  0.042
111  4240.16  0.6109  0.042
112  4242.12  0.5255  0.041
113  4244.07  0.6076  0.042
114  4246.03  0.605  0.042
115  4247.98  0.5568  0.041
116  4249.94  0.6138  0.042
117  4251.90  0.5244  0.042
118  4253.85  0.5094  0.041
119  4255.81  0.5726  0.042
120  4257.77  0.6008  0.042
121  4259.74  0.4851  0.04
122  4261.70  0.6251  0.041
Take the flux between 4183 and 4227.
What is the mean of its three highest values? 0.665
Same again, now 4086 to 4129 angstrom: 0.621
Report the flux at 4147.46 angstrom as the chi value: 0.4819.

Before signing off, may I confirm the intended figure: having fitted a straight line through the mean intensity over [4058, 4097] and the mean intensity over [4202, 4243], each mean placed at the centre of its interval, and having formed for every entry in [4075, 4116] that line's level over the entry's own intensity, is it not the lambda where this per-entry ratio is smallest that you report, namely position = 4090.56 angstrom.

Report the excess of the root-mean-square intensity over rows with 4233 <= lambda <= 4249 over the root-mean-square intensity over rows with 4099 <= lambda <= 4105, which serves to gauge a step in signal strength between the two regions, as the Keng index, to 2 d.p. 0.09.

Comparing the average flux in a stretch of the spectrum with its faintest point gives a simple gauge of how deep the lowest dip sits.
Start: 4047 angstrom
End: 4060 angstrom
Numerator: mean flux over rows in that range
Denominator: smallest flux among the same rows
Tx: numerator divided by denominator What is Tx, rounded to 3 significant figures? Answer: 1.16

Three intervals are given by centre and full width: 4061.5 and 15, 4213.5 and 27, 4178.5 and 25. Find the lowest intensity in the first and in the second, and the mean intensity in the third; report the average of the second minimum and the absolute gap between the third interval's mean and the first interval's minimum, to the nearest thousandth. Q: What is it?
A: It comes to 0.286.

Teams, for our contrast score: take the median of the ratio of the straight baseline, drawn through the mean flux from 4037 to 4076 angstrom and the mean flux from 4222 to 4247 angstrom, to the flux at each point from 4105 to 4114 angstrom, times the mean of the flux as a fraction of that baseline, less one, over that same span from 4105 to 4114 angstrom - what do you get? 0.037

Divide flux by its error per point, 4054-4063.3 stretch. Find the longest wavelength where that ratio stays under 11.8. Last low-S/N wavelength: 4062.40 angstrom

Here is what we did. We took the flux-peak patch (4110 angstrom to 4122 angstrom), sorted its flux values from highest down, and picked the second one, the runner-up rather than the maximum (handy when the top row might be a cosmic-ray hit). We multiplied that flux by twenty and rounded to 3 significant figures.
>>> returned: 11.9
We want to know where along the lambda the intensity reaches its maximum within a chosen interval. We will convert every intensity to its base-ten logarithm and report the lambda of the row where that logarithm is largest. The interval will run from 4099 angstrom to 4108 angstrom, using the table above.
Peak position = 4107.55 angstrom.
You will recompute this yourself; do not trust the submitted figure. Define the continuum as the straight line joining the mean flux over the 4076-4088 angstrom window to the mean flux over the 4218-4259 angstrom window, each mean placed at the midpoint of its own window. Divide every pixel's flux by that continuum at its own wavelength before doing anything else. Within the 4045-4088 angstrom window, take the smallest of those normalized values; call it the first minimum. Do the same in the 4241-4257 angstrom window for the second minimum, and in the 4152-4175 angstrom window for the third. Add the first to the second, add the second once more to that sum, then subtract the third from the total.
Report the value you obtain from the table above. 1.80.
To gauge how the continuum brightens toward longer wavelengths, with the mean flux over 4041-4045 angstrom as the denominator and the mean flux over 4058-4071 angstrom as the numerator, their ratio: 0.89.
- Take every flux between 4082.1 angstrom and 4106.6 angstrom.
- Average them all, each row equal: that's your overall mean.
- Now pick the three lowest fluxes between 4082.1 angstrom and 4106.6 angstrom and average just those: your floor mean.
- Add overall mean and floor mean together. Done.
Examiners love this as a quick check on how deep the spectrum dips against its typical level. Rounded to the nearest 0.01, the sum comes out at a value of 0.97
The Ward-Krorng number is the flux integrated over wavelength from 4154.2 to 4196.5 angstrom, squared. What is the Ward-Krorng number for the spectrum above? 504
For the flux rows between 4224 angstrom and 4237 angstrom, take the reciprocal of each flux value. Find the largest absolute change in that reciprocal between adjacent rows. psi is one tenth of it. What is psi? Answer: 0.037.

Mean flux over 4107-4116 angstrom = 0.54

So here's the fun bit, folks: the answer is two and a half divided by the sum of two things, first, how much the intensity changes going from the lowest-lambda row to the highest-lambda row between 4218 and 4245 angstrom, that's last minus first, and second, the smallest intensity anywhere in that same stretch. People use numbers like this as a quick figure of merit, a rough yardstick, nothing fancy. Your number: 6.5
